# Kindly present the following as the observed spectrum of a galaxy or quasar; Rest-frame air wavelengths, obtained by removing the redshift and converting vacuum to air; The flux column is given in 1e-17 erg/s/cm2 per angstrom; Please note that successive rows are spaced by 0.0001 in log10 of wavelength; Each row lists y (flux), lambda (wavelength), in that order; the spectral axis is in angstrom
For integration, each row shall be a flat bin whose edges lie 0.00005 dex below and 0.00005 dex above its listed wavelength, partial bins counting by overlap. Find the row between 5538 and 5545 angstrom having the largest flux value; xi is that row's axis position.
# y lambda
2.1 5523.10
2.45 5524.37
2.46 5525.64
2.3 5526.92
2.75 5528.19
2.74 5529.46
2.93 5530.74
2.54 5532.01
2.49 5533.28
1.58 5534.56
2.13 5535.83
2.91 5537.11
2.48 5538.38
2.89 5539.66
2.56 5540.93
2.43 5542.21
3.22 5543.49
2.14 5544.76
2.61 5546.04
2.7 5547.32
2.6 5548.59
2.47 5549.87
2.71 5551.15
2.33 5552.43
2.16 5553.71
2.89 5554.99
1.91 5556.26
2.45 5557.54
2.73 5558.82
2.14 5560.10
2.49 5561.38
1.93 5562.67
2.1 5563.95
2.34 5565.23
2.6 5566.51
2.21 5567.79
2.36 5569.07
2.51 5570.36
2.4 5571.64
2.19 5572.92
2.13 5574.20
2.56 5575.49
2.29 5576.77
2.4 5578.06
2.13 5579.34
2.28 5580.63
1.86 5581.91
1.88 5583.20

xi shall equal 5543.49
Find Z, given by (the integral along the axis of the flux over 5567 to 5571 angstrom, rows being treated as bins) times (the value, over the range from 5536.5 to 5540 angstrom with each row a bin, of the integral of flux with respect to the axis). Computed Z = 91.1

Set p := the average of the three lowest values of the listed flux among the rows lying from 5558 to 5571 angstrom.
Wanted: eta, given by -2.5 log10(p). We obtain -0.78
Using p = 2.06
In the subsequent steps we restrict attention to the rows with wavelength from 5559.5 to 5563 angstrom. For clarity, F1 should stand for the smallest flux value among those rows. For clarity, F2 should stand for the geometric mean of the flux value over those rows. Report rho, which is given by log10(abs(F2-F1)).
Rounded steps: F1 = 1.93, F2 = 2.17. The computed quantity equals -0.6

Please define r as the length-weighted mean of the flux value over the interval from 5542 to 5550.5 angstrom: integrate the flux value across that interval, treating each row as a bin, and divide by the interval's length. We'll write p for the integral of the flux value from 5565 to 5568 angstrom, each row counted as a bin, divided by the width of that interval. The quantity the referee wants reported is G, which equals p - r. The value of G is -0.19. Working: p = 2.42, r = 2.60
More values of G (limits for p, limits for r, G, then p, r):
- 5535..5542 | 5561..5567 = 0.28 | 2.56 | 2.27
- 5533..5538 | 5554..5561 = -0.14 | 2.27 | 2.42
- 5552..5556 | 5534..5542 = -0.02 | 2.42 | 2.43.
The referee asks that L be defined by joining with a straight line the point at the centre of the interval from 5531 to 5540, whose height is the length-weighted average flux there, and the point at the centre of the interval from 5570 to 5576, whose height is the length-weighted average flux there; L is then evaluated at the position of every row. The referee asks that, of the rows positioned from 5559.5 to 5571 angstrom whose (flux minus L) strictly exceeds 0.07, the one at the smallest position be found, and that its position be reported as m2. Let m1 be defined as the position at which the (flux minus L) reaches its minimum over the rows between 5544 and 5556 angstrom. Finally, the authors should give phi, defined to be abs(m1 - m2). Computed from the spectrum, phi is 16.6 angstrom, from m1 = 5544.76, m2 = 5561.38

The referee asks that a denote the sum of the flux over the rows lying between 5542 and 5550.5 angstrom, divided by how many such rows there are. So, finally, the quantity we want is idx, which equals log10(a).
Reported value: 0.414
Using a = 2.60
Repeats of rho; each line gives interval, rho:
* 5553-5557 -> -0.4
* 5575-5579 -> -0.9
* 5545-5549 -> -1.4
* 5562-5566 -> -0.7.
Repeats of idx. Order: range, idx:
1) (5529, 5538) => 0.393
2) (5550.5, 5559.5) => 0.390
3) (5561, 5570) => 0.360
